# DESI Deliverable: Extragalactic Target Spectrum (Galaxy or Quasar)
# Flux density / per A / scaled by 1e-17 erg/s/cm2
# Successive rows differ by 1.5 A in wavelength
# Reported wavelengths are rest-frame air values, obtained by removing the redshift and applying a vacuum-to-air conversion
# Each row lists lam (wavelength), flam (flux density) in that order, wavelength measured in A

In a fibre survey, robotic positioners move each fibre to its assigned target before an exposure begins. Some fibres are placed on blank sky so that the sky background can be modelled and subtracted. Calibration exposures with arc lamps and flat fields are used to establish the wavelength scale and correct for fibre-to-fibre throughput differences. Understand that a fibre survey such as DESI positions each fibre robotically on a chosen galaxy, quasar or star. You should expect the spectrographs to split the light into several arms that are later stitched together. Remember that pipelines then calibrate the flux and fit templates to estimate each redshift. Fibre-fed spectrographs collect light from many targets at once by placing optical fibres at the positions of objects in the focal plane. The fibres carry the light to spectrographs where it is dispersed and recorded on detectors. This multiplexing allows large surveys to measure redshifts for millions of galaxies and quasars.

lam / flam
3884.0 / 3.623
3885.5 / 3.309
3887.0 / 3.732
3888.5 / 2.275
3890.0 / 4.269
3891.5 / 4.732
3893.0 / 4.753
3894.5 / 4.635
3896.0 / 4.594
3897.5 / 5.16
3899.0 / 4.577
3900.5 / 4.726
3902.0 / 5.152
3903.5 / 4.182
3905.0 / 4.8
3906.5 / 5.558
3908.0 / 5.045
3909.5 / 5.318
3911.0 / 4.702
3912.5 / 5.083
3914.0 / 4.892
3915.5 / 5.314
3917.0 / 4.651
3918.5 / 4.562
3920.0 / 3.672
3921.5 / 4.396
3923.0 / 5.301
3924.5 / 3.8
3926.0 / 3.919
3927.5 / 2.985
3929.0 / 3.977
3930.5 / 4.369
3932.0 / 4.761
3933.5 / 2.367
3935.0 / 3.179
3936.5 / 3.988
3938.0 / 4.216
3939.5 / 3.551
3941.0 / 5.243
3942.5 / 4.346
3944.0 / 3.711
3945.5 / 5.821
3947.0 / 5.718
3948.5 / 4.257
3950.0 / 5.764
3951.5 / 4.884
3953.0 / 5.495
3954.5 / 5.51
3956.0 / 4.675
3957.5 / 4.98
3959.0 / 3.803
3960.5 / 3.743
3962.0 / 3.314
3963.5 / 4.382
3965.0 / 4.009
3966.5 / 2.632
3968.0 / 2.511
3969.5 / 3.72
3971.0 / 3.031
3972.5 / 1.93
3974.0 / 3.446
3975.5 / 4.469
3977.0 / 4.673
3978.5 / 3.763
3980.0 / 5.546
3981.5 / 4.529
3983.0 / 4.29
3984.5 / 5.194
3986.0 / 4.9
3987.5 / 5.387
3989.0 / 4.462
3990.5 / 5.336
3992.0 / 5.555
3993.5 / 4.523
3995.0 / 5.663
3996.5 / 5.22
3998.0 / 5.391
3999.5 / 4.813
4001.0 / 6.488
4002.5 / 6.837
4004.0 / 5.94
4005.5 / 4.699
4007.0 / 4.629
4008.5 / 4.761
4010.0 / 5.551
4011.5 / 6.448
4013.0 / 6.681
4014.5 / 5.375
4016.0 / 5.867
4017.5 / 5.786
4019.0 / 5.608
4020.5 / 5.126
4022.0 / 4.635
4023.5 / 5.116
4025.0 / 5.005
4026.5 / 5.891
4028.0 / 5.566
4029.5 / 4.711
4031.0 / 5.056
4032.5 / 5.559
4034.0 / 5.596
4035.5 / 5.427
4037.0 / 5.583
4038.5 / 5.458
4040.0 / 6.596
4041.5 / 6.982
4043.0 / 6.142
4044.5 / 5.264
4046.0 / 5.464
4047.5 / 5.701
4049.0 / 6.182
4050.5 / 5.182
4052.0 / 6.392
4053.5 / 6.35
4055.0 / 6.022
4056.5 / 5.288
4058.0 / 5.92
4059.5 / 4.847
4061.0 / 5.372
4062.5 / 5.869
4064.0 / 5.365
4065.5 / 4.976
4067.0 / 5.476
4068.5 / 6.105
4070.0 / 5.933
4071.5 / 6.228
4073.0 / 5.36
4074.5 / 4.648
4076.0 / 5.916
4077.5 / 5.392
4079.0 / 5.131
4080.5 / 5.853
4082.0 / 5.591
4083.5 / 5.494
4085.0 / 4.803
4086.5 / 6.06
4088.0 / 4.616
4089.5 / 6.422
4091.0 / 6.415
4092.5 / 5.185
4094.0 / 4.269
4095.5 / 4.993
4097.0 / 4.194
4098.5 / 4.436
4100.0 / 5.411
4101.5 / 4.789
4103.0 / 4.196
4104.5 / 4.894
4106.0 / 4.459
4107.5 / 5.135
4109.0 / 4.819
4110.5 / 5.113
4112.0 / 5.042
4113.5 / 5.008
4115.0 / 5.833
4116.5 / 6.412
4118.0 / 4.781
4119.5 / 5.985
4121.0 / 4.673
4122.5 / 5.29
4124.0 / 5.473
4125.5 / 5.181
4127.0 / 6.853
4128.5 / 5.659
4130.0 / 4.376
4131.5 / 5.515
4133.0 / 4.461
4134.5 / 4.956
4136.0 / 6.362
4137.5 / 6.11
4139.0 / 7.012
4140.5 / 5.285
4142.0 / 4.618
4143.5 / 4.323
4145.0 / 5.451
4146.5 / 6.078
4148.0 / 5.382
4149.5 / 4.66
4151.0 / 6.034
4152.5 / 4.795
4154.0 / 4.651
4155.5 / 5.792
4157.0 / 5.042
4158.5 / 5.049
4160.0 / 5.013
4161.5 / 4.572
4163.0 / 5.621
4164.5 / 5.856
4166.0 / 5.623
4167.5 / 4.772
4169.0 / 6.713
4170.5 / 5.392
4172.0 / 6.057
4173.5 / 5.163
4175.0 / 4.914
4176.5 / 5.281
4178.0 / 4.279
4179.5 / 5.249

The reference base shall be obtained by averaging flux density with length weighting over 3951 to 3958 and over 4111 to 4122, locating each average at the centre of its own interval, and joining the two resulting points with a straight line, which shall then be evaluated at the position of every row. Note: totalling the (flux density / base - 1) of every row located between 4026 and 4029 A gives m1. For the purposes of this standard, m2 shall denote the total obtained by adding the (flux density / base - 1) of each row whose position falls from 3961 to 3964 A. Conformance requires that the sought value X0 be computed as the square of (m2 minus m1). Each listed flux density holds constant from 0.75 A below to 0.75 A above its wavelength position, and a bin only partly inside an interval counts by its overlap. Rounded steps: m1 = 0.19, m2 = -0.50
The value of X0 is 0.474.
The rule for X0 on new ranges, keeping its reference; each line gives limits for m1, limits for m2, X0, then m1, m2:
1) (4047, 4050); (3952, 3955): 0.011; 0.25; 0.15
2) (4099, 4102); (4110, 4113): 0.000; -0.10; -0.11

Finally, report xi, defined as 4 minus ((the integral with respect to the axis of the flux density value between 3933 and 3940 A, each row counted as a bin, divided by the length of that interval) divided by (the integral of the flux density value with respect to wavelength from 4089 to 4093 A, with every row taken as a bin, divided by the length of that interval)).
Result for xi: 3.42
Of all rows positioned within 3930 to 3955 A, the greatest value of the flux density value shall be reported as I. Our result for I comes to 5.821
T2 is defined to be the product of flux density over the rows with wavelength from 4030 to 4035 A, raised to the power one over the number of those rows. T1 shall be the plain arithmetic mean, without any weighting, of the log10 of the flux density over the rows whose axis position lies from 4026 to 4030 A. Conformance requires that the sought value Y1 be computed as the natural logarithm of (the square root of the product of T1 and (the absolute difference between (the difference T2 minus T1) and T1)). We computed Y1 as 0.53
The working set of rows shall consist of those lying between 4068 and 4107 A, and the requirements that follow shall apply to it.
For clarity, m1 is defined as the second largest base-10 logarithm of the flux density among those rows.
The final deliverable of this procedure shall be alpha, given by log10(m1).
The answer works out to -0.093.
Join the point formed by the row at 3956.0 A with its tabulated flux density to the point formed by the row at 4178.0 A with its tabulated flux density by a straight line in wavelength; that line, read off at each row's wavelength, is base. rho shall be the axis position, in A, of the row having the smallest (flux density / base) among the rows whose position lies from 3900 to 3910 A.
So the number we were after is 3903.5 A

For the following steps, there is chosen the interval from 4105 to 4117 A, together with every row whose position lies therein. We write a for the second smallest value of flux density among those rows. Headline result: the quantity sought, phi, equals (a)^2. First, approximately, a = 4.819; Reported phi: 23.2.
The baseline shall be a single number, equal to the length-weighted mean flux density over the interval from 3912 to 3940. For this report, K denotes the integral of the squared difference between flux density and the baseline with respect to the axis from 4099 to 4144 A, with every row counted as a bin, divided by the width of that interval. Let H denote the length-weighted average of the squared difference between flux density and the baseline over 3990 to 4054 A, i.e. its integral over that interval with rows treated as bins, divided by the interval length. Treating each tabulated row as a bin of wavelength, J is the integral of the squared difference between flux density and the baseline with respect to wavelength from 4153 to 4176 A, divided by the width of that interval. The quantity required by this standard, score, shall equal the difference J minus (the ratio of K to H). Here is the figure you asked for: 1.0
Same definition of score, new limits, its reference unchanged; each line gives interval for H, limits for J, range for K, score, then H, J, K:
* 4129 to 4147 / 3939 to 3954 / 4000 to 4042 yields 0.1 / 2.2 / 1.2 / 2.5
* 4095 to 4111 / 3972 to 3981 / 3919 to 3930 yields 0.3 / 0.5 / 1.2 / 0.4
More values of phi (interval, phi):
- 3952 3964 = 14.0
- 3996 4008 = 22.1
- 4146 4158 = 21.7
